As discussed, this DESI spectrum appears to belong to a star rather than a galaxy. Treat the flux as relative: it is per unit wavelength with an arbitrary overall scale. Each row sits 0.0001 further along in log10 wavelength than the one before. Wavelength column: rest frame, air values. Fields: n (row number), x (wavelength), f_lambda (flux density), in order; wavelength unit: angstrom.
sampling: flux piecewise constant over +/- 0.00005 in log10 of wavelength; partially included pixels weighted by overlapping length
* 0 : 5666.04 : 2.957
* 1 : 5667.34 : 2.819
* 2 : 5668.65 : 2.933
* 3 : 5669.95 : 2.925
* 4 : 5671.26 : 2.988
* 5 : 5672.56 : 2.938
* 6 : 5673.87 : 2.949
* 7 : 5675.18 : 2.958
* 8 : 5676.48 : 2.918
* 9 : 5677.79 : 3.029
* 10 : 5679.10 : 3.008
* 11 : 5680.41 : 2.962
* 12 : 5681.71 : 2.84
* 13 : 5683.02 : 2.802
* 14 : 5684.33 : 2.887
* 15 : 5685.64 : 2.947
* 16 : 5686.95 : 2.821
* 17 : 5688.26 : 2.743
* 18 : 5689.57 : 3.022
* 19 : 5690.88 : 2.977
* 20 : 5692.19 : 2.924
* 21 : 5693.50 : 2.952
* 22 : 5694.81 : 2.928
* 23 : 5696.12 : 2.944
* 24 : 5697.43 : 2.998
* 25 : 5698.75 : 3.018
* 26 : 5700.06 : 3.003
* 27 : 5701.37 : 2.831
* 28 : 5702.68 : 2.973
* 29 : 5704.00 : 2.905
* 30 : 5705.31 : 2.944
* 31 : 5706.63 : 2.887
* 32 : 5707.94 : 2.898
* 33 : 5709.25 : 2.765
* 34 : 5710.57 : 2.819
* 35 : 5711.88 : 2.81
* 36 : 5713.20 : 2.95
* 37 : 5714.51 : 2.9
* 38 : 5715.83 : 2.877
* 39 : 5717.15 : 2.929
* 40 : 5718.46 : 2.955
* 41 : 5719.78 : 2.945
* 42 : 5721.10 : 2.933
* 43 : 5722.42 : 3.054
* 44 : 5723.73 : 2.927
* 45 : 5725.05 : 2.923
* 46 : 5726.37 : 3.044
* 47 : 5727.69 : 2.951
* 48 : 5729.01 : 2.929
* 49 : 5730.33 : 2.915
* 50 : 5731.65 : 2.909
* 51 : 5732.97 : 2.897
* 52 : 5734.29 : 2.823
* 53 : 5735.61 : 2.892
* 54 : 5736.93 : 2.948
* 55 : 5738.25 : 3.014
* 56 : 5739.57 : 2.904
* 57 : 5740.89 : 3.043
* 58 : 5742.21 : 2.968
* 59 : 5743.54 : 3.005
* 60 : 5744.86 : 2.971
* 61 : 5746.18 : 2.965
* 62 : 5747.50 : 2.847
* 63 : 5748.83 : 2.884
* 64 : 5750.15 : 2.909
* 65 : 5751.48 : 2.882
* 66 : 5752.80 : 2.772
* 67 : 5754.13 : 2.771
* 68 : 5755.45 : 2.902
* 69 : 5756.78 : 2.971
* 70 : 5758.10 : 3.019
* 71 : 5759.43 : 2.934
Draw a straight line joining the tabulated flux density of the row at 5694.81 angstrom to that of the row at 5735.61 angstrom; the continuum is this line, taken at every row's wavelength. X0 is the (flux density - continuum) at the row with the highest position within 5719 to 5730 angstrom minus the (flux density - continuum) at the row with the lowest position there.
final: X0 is -0.01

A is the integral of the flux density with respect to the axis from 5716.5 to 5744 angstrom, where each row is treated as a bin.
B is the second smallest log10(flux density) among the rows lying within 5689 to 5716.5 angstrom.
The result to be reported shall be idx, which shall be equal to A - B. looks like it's 80.6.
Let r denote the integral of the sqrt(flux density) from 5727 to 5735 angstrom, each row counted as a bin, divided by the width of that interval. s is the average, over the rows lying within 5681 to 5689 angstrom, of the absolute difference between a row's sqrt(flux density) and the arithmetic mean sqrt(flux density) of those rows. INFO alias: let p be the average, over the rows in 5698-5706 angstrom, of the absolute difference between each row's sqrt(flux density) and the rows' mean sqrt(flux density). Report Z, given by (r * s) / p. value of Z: 1.70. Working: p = 0.0153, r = 1.704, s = 0.015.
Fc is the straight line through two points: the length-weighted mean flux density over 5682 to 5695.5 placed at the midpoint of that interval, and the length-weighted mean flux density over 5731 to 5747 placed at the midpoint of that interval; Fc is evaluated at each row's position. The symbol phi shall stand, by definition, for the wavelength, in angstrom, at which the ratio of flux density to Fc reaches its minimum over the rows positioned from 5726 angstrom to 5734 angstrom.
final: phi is 5732.97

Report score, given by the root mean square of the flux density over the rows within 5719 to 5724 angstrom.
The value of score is 2.97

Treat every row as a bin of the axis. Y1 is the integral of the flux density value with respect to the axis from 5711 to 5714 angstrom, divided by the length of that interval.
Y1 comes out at 2.88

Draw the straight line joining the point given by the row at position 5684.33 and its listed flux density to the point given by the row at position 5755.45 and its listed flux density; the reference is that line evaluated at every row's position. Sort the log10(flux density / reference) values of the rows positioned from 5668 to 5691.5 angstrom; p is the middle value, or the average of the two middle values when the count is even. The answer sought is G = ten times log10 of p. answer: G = -20.7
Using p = 0.008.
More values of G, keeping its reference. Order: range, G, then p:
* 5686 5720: -22.6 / 0.006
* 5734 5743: -21.3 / 0.007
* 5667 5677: -21.2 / 0.008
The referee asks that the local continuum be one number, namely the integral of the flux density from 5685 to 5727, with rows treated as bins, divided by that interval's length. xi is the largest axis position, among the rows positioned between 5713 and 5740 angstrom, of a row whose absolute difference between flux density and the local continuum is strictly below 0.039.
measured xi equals 5739.57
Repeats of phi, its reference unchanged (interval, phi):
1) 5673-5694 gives 5688.26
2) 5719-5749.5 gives 5734.29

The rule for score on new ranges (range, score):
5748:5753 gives 2.86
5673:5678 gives 2.96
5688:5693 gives 2.92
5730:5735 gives 2.89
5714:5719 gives 2.92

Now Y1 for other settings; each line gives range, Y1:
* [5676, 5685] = 2.92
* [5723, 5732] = 2.94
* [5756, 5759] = 2.98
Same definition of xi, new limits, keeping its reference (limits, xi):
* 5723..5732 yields 5731.65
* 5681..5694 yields 5693.50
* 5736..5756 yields 5755.45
